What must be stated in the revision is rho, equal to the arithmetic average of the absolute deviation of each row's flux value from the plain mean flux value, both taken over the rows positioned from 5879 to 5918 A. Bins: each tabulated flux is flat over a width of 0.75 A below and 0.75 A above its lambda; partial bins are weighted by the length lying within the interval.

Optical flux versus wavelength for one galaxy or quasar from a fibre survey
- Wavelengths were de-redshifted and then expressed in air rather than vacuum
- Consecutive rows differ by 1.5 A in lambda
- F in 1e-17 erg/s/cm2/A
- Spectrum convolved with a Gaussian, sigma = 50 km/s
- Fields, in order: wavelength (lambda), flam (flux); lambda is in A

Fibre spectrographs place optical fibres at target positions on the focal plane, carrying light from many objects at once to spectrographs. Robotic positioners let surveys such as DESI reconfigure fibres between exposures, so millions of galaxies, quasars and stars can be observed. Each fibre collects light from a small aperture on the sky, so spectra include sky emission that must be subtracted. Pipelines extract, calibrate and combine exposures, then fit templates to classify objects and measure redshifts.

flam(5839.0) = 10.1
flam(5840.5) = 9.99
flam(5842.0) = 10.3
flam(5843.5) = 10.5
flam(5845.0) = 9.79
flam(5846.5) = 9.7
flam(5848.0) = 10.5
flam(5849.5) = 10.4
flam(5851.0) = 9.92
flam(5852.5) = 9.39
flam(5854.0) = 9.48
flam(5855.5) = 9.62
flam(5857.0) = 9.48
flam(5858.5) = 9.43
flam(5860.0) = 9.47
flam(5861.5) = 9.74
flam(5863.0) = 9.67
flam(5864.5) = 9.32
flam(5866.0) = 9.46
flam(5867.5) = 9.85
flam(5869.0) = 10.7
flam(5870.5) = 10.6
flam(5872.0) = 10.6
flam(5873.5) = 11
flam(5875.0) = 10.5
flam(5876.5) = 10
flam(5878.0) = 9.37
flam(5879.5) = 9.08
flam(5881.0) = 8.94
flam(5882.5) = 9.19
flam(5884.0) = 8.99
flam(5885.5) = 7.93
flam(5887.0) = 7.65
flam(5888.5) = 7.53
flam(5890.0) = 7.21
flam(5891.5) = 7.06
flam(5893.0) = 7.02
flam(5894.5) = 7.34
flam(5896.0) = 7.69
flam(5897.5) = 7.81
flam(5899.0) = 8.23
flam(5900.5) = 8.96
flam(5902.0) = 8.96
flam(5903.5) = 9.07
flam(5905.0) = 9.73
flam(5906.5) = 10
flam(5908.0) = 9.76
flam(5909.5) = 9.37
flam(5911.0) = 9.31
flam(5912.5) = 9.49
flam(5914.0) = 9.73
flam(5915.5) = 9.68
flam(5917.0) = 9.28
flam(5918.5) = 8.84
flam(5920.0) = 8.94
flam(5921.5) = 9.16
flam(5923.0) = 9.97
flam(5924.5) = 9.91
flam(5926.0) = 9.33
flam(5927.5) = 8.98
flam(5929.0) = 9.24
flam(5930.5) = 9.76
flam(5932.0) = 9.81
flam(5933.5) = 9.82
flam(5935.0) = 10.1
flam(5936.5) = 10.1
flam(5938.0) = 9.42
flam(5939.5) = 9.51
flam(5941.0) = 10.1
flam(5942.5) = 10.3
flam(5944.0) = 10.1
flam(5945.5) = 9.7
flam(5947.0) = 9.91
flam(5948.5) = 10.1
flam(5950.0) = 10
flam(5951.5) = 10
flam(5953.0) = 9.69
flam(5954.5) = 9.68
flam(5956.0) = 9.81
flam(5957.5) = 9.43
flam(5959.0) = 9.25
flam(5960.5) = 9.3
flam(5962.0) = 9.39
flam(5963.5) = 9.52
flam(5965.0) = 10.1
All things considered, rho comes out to 0.85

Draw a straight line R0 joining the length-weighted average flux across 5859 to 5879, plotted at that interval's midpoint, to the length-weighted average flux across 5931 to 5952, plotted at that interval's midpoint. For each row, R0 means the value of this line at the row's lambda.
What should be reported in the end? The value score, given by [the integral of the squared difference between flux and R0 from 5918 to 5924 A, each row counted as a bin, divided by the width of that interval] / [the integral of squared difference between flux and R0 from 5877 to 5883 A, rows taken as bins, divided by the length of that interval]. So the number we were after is 0.9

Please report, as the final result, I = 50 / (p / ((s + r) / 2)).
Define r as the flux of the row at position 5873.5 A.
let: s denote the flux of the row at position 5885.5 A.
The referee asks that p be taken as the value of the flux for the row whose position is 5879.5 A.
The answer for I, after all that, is 52.1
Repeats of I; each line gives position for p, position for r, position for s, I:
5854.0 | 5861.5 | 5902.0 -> 49.3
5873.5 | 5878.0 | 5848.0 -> 45.2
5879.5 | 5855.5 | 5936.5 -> 54.3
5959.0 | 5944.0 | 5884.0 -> 51.6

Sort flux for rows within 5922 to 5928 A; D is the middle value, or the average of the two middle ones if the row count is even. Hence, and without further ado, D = 9.6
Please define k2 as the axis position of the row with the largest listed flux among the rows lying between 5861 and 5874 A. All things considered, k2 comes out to 5873.5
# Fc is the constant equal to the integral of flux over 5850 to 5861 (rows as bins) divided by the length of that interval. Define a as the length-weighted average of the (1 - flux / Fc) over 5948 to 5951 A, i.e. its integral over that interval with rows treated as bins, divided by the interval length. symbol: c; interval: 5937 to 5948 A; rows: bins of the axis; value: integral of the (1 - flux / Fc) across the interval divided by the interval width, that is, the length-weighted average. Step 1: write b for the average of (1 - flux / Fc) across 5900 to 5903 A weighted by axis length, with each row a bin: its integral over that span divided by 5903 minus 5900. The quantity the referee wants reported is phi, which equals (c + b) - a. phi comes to 0.08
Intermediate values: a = -0.05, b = 0.062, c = -0.03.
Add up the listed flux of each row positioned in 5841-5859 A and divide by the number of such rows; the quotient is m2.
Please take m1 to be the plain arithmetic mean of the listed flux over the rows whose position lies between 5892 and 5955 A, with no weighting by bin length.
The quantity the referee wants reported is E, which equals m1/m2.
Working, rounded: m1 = 9.38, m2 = 9.9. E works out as 0.95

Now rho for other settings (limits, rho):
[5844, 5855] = 0.33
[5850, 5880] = 0.45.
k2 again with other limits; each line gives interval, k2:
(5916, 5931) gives 5923.0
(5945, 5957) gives 5948.5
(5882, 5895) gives 5882.5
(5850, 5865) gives 5851.0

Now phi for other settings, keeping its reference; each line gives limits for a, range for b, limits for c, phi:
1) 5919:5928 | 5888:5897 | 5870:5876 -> 0.10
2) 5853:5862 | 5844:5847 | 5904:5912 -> -0.03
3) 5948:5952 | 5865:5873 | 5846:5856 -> -0.05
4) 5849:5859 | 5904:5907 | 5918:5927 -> 0.01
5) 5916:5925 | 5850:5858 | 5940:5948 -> -0.07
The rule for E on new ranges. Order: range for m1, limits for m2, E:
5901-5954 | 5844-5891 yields 1.01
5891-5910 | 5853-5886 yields 0.88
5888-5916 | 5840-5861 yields 0.88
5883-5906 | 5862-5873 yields 0.81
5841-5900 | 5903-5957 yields 0.96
